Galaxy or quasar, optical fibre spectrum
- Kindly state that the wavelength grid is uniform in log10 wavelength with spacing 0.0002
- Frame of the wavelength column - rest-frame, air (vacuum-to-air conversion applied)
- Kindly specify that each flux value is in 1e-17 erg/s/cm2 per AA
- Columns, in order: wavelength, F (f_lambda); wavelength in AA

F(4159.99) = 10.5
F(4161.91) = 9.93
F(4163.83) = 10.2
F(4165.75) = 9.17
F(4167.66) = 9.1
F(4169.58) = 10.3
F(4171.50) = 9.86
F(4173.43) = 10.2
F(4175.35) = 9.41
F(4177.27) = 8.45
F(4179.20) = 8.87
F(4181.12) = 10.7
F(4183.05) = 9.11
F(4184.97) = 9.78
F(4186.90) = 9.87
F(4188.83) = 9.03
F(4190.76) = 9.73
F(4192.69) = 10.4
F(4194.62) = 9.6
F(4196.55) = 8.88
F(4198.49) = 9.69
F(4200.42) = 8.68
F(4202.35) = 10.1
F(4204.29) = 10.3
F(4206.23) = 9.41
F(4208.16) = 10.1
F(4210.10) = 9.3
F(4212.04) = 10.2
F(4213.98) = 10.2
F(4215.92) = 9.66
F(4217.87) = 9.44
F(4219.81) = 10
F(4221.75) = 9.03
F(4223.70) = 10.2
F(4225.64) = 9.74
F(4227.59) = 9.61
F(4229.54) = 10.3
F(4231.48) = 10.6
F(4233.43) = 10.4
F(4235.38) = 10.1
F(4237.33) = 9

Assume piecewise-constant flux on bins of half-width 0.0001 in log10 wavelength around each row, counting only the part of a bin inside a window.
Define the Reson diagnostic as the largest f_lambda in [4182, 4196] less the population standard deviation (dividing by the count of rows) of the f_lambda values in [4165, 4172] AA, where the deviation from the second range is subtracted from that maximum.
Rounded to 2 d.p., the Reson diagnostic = 9.90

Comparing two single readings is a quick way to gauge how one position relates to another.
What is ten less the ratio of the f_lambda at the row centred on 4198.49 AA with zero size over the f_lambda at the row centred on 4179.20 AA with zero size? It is 8.91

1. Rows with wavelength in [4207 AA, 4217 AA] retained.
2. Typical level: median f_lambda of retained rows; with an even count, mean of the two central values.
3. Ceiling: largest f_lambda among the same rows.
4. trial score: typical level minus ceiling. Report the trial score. -0.1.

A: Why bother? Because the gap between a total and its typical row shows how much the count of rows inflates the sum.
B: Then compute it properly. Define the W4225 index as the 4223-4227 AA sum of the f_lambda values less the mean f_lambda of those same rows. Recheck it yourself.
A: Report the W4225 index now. 10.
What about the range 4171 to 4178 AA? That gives 28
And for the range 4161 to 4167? 20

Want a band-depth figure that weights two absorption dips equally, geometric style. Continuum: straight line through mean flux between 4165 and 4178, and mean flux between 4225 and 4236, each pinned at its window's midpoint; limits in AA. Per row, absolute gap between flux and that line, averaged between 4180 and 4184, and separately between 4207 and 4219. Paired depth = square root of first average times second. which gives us 0.54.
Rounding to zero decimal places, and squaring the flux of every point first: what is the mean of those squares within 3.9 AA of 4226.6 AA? 99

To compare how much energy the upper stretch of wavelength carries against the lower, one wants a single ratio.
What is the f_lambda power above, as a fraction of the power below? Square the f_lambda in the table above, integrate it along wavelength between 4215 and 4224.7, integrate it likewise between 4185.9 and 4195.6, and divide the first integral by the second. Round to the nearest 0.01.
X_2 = 0.99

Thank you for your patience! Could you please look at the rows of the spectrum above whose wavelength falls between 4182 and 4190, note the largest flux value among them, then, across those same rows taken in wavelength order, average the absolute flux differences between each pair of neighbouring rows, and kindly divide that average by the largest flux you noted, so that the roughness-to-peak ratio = 0.054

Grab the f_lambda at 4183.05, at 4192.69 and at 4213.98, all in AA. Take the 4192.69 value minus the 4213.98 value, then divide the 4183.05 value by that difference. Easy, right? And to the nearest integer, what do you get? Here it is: 46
